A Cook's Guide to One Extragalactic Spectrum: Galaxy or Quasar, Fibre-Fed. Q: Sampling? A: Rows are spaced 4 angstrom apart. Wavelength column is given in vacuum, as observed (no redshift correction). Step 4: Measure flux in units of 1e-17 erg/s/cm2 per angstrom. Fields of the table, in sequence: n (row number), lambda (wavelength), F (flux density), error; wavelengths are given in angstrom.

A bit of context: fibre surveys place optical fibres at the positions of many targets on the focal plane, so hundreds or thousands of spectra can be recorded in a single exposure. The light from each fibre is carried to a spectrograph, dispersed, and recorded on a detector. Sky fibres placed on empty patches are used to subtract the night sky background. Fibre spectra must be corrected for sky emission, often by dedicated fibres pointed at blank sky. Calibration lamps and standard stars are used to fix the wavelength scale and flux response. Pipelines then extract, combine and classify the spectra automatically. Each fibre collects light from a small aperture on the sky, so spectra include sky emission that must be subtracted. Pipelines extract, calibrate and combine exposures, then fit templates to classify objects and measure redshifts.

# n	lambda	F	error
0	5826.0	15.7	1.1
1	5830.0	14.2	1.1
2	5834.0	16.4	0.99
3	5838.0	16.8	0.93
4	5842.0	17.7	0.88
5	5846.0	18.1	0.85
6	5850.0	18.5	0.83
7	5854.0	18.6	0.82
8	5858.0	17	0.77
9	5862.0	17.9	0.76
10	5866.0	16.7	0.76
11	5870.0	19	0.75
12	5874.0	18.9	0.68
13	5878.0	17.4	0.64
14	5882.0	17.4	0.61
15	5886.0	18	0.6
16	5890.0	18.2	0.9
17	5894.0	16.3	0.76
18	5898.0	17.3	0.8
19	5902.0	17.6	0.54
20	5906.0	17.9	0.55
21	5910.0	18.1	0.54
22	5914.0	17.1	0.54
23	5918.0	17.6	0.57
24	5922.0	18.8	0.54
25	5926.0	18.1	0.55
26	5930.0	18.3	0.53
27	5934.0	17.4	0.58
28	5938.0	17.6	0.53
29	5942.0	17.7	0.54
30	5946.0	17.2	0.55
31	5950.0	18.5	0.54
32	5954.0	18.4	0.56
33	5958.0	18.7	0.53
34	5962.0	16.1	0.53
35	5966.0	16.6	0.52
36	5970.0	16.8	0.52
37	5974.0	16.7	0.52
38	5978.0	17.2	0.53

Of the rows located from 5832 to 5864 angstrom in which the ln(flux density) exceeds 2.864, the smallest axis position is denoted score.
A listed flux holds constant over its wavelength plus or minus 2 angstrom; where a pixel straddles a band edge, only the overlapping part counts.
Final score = 5842.0 angstrom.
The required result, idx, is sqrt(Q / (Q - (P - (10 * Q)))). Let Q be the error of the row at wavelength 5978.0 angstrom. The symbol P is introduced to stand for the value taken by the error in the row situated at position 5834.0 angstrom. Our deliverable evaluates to 0.331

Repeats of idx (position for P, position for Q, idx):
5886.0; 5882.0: 0.316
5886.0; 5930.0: 0.318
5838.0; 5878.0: 0.324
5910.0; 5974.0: 0.317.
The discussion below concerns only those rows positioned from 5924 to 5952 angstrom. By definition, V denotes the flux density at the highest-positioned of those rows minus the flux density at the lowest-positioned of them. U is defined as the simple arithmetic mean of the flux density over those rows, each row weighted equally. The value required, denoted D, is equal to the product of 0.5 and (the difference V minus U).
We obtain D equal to -8.71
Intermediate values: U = 17.8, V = 0.4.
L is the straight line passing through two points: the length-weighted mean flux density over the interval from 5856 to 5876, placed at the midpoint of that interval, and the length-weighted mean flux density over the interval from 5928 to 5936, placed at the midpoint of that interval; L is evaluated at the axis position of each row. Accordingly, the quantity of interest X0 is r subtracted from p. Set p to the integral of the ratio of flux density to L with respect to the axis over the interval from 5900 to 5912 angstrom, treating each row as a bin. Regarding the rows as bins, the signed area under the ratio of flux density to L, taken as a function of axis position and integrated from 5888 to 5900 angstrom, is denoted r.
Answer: 0.4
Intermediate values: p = 12.00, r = 11.6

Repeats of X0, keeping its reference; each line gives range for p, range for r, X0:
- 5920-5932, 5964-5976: 1.1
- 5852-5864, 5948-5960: -0.5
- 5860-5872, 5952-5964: 0.0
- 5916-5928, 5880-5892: 0.2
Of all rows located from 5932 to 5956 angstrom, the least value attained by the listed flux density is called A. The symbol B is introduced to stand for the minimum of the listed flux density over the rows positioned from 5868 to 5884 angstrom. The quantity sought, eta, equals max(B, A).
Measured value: 17.40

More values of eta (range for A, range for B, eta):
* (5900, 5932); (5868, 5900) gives 17.10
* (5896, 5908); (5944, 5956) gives 17.30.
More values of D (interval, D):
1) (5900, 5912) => -8.68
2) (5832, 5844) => -7.83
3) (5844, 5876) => -8.64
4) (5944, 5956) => -8.42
